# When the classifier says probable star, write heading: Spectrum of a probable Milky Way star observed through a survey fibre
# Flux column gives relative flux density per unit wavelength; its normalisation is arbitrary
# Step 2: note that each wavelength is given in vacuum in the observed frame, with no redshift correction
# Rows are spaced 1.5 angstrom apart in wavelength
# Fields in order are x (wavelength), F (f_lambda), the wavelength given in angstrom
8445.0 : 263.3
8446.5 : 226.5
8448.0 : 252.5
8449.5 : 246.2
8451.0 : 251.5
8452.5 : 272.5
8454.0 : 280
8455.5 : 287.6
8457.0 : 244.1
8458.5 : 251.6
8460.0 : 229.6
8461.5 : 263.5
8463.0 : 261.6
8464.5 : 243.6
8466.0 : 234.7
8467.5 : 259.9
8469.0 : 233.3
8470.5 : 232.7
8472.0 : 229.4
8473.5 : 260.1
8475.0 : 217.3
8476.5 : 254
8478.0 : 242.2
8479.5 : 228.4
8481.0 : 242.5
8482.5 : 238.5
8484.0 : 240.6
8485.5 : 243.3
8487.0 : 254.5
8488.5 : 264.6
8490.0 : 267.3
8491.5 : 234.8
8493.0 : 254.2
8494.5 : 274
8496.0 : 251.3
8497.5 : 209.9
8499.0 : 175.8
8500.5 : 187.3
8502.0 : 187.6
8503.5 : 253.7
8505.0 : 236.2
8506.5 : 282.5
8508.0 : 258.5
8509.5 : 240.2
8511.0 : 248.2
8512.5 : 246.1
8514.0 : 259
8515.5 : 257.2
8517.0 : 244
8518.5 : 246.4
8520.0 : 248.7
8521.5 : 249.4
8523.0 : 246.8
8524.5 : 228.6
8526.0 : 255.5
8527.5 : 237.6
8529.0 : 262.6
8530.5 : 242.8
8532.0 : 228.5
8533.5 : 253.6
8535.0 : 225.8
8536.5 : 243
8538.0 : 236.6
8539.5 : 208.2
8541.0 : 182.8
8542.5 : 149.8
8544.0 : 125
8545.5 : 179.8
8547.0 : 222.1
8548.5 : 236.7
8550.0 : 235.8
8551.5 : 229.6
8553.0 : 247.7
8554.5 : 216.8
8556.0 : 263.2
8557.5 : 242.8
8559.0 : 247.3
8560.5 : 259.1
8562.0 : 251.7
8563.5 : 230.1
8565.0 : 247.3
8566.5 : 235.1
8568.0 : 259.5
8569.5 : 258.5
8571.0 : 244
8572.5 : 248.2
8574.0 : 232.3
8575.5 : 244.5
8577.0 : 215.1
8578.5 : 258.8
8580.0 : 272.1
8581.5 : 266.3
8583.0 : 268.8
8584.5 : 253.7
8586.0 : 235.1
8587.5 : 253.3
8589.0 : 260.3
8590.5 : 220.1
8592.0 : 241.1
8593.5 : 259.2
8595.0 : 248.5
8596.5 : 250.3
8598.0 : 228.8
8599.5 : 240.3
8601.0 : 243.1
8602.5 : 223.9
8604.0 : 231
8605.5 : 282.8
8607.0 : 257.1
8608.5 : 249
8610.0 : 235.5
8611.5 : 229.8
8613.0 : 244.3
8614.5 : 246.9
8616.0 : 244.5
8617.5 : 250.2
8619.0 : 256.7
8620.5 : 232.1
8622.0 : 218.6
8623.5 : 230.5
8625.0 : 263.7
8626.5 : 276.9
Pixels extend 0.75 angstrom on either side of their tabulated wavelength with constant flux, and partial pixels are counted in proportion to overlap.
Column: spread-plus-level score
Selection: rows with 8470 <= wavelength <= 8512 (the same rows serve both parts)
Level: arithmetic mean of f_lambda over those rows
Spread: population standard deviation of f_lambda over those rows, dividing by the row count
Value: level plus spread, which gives 265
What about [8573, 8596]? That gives 265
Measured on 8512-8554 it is 262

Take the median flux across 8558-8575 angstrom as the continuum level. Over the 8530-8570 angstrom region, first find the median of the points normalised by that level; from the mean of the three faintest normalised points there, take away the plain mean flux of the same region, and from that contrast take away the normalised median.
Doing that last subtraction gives -228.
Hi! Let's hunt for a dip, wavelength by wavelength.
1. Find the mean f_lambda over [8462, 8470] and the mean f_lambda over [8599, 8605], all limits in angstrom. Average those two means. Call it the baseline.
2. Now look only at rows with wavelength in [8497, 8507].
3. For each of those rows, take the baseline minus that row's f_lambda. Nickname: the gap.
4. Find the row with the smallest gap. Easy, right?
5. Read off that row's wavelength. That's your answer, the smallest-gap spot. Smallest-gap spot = 8506.5 angstrom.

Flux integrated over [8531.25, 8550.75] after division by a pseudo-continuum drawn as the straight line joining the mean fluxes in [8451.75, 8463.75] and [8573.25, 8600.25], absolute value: 16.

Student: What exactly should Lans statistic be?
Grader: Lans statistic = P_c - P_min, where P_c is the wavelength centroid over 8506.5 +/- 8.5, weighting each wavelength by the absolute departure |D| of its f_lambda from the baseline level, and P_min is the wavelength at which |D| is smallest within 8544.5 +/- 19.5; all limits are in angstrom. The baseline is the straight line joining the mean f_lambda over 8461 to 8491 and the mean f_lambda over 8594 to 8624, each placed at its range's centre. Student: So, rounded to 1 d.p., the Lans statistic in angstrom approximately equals -54.6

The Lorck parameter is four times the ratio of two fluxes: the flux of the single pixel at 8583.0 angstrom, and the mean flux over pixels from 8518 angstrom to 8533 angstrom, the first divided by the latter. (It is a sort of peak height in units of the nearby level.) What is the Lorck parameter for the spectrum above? 4.39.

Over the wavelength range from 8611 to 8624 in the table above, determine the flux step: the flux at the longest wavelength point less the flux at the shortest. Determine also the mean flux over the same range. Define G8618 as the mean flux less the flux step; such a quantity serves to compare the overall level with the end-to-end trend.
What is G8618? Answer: 239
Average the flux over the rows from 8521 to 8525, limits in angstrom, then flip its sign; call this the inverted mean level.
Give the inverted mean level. -242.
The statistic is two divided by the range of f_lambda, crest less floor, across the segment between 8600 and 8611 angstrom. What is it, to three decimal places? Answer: 0.034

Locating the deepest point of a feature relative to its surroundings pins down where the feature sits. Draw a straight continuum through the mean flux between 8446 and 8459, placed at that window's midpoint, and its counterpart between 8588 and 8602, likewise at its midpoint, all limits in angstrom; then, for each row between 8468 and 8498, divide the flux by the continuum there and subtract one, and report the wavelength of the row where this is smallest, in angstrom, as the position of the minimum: 8497.5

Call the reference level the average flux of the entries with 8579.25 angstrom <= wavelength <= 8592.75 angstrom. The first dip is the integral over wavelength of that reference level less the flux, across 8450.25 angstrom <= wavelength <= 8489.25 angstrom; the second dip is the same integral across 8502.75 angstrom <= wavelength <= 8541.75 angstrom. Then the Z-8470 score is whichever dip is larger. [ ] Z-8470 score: 356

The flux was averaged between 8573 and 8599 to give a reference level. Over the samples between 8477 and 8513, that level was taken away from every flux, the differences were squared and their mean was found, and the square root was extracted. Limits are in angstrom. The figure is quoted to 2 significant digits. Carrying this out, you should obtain 27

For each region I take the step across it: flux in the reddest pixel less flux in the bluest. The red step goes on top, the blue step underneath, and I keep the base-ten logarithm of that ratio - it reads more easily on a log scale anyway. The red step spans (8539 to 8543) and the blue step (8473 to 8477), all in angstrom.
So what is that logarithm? 1.0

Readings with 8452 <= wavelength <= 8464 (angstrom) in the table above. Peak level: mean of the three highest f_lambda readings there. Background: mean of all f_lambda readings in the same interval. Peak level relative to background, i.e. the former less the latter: 19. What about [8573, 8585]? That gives 18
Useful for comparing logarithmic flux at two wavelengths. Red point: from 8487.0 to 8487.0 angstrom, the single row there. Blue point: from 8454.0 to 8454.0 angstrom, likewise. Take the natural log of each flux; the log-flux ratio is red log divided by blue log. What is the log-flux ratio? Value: 0.98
